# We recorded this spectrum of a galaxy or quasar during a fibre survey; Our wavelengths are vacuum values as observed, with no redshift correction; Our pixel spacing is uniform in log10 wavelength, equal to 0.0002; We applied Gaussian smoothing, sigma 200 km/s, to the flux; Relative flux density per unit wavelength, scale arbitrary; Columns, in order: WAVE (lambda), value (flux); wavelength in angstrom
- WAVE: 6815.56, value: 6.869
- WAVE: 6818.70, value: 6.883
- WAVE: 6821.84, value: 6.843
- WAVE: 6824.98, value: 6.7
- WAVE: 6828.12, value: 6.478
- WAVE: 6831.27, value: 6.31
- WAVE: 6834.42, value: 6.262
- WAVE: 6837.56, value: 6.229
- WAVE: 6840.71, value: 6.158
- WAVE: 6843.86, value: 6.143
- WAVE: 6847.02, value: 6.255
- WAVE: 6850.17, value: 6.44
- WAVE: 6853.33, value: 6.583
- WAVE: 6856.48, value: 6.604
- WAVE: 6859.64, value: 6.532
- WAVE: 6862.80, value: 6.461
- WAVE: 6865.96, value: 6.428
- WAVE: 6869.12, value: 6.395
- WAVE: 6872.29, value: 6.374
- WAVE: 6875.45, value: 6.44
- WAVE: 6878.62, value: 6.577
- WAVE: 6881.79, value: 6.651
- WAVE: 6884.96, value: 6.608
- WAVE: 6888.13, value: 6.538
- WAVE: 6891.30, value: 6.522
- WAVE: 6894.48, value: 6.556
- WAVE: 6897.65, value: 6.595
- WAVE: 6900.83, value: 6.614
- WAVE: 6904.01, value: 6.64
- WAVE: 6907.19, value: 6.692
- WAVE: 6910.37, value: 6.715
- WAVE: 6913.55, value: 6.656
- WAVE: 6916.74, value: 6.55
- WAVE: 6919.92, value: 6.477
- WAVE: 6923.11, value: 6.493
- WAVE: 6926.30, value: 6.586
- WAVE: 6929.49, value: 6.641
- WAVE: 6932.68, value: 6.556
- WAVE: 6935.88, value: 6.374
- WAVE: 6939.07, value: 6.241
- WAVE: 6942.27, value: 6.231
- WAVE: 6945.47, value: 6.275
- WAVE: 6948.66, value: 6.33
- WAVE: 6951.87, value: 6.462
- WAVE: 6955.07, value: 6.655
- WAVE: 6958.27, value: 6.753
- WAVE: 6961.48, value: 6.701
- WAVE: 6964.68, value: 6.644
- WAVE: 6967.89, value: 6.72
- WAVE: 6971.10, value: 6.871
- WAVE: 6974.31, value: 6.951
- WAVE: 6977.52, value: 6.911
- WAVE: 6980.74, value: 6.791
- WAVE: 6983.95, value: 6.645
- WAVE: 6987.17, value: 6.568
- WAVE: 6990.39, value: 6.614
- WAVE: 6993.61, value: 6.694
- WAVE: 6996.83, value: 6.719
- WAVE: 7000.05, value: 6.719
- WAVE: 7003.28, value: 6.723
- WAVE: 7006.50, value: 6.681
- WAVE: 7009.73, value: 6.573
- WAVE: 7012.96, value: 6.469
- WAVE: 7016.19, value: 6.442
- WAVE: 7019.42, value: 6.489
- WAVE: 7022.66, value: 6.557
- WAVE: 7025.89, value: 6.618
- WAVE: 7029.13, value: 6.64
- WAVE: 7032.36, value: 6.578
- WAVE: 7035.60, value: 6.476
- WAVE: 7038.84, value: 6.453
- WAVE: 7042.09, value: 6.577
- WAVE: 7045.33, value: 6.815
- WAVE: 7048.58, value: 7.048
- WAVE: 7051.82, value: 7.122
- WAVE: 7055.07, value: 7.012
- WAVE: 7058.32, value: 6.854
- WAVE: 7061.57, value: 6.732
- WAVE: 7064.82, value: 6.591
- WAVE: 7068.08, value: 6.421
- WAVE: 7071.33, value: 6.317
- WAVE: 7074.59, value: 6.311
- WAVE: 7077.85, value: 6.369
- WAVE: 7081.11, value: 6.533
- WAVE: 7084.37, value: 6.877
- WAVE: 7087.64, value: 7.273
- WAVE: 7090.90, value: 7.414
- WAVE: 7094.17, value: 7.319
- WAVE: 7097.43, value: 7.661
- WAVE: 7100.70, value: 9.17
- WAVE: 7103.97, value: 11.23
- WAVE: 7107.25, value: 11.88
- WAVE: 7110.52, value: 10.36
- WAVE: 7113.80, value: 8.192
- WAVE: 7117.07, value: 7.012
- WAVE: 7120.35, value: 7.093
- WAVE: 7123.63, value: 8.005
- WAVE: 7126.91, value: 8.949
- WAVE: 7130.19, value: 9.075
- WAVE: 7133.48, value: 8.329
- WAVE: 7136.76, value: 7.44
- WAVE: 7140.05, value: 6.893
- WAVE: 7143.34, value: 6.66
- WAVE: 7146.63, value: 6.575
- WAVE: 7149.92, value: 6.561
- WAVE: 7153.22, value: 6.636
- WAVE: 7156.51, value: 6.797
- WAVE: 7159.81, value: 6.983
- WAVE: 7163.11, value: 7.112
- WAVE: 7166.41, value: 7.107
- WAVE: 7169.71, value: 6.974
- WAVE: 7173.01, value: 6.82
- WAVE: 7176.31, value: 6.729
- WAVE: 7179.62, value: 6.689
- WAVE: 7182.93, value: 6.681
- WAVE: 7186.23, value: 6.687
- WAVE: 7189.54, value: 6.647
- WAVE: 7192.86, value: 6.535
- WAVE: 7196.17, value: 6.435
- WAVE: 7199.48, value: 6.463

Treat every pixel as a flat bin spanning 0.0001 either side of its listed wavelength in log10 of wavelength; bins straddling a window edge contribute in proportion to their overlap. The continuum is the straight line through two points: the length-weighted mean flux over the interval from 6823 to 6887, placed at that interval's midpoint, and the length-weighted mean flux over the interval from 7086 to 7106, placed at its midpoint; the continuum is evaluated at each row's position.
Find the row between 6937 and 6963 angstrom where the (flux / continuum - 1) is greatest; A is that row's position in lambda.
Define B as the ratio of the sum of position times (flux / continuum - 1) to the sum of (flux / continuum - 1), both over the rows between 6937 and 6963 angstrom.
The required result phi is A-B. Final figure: 9.3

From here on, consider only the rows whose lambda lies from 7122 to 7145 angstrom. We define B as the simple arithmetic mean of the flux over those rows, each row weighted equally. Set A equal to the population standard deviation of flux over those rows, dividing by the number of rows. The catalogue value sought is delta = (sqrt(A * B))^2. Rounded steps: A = 0.88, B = 7.91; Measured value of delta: 7.0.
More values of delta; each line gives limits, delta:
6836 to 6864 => 1.1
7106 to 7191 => 9.6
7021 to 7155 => 9.6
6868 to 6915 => 0.7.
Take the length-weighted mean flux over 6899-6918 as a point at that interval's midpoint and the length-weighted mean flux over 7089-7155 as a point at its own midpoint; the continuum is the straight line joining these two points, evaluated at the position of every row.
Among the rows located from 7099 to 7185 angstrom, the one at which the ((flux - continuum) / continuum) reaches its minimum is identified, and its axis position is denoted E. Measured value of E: 7182.93 angstrom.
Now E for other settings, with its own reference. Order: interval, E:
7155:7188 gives 7186.23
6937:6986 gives 6942.27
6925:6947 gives 6942.27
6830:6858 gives 6843.86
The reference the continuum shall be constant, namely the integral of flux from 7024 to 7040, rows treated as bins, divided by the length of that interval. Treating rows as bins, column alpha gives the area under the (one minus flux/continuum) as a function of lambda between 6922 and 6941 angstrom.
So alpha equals 0.2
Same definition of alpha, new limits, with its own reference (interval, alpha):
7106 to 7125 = -6.2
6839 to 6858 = 0.6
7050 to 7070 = -0.7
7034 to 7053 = -0.5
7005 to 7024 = 0.1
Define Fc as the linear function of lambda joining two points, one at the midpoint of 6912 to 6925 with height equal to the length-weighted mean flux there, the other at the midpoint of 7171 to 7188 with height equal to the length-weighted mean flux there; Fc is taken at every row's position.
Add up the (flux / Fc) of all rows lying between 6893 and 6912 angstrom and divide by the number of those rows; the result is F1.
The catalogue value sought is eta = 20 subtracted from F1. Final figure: -19.0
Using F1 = 1.02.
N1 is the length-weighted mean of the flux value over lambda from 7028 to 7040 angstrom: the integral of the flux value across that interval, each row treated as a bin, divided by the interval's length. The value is 6.5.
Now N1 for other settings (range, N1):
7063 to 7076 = 6.4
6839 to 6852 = 6.3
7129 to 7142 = 7.9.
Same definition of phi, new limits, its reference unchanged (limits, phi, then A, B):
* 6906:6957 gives -29.3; 6907.19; 6936.5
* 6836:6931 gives -50.0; 6853.33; 6903.4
